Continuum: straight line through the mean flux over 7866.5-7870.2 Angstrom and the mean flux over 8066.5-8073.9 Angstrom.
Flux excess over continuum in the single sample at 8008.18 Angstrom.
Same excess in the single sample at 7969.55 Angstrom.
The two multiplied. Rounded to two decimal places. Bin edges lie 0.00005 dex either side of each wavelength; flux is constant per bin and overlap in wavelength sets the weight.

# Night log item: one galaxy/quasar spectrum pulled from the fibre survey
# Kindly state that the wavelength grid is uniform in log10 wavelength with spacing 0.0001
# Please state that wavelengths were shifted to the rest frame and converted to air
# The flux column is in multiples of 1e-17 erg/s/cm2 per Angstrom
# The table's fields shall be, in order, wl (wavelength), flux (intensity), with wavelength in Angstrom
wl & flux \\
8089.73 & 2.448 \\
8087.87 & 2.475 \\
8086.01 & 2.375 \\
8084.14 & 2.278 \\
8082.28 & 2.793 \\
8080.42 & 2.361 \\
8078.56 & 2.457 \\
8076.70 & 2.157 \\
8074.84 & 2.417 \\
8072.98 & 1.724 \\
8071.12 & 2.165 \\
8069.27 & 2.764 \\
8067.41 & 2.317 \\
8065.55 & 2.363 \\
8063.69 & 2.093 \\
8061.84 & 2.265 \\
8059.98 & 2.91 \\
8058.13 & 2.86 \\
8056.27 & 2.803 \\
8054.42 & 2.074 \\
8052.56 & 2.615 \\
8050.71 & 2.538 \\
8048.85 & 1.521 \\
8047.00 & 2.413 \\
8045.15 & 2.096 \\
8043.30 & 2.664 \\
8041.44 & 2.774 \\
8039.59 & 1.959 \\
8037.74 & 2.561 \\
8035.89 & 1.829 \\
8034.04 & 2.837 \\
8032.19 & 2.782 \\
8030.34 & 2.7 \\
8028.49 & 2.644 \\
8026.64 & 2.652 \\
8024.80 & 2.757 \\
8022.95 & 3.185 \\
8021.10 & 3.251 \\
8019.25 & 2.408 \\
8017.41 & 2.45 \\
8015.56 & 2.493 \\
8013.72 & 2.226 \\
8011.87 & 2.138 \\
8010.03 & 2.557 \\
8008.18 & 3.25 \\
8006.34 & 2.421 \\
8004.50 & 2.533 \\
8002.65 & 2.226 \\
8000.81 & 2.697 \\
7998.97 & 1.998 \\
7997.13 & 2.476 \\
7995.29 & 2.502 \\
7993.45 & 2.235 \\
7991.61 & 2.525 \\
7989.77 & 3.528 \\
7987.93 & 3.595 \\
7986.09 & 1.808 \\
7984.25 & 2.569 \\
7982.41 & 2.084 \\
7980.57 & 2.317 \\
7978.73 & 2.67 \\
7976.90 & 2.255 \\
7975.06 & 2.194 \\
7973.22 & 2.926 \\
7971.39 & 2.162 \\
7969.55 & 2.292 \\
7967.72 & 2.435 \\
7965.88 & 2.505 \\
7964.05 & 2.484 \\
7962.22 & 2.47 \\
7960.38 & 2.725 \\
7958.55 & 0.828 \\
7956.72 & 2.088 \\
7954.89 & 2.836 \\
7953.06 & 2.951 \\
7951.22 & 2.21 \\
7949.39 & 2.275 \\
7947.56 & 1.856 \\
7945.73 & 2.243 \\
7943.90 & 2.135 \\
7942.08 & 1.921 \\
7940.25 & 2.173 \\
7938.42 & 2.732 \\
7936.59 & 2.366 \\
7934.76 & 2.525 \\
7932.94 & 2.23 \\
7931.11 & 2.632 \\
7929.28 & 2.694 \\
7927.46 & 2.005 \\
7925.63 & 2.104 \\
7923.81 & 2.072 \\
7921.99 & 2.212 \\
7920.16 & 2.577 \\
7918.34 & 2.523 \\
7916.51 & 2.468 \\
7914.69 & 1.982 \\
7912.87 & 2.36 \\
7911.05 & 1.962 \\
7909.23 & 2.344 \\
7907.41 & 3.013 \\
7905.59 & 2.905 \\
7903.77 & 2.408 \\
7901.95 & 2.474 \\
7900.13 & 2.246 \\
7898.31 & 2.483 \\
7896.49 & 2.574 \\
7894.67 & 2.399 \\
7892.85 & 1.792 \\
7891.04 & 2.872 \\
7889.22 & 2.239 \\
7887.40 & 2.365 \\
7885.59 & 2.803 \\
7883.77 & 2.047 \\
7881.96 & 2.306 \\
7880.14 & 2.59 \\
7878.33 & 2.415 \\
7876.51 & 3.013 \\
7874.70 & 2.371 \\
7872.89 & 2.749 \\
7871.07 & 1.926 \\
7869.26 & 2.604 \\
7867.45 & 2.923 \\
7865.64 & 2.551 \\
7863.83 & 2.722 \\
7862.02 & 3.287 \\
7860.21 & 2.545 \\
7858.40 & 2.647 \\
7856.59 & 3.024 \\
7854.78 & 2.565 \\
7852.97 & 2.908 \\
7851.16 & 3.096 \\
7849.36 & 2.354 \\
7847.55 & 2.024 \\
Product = -0.18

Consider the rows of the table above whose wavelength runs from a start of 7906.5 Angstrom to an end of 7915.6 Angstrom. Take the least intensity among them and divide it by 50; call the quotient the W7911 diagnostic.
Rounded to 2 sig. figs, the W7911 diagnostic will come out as 0.039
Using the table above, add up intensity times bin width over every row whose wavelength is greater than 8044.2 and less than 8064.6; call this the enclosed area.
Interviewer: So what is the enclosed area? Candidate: 48.6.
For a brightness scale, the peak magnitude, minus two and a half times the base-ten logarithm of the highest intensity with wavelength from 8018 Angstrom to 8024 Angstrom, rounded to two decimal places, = -1.28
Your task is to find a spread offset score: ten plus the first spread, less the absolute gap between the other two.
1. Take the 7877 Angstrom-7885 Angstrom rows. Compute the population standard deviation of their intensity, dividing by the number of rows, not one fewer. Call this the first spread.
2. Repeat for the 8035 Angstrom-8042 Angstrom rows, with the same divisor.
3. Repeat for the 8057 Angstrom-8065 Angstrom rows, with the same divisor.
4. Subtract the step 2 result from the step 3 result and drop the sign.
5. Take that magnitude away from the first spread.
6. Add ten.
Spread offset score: 10.2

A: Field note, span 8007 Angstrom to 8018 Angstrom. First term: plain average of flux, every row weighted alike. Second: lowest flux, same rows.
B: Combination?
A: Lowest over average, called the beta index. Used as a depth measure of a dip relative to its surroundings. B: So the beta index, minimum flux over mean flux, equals 0.85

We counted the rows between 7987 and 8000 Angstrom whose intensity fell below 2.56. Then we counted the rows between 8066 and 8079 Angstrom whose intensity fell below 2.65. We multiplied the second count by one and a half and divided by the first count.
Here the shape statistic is 1.8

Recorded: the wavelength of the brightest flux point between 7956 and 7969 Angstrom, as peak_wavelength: 7960.38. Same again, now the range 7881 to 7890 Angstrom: 7885.59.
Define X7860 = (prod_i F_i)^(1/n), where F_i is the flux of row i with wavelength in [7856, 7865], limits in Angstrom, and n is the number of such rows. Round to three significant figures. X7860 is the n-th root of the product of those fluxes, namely 2.83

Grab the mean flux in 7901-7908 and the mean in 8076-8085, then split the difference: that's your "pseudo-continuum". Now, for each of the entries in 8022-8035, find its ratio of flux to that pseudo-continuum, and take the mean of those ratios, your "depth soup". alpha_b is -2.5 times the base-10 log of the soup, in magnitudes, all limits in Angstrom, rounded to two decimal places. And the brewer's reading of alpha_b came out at -0.10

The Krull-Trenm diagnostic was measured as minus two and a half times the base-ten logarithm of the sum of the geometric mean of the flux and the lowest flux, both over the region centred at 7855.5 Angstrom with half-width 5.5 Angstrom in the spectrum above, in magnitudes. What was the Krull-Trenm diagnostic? -1.82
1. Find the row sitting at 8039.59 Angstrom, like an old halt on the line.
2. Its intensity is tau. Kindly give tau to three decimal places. 1.959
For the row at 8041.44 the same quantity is 2.774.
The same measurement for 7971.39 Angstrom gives 2.162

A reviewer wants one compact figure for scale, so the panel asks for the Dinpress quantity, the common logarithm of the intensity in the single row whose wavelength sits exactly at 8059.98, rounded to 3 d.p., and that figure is 0.464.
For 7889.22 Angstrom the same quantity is 0.350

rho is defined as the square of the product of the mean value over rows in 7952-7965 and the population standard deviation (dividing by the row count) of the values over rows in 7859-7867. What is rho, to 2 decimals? 0.50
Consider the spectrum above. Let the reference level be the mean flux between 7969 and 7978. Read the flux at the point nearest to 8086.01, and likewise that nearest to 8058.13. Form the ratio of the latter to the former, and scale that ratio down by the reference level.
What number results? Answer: 0.51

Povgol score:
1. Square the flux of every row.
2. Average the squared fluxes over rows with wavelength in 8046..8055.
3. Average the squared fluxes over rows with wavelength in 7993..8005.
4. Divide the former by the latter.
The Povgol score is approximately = 0.90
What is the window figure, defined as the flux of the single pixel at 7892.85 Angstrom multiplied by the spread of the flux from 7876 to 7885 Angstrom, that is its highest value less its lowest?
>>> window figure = 1.73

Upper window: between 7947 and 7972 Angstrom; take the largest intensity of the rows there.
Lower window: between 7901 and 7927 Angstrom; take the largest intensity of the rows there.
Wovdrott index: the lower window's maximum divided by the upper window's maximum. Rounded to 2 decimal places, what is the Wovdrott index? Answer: 1.02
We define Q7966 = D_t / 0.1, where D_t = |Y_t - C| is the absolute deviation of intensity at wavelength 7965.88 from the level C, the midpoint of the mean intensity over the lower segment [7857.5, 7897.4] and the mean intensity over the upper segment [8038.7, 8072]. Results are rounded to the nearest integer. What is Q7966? 0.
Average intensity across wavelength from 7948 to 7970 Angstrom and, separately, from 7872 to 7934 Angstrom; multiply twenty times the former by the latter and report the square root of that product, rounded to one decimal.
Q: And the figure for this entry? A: 10.6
